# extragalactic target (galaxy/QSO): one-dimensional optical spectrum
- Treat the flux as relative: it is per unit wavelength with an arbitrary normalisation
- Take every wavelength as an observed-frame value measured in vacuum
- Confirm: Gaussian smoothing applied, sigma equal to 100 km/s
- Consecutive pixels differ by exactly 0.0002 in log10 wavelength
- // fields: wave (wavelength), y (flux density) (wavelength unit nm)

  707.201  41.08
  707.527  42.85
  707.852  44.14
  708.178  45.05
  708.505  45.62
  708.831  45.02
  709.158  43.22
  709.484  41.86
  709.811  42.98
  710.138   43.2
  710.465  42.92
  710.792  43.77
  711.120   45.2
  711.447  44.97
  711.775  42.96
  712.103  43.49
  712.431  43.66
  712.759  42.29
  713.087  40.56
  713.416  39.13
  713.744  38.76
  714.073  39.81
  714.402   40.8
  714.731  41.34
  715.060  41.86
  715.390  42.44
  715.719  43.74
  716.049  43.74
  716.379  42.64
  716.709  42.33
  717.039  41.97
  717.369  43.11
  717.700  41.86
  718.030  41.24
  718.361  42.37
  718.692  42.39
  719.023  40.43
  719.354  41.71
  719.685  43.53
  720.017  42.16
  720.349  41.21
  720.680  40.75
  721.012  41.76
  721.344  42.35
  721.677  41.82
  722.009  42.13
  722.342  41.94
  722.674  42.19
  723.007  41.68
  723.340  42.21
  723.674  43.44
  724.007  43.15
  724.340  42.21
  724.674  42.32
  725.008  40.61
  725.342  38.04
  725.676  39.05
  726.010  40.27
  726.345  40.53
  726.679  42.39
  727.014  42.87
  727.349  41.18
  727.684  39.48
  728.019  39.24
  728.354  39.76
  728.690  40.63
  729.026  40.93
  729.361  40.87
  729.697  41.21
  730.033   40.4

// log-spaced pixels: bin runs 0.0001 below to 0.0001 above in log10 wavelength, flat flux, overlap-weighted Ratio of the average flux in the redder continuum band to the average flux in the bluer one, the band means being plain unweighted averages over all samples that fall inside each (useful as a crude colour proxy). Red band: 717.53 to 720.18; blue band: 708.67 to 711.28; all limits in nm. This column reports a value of 0.96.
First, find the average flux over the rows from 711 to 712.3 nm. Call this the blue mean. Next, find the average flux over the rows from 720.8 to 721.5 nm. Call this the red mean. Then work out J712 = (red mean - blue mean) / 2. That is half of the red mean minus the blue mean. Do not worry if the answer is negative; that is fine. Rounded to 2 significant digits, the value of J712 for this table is -1.1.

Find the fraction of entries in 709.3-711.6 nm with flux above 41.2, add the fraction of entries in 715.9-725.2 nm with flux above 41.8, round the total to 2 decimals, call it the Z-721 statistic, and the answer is 1.71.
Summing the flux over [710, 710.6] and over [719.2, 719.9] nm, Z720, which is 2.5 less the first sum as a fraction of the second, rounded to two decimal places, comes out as 1.49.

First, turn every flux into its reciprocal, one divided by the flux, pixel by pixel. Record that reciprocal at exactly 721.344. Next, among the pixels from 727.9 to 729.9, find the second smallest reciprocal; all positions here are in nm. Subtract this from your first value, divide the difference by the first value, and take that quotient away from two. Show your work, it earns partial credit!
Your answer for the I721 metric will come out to 2.03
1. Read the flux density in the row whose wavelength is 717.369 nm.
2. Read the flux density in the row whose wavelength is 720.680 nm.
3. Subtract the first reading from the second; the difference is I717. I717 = -2.4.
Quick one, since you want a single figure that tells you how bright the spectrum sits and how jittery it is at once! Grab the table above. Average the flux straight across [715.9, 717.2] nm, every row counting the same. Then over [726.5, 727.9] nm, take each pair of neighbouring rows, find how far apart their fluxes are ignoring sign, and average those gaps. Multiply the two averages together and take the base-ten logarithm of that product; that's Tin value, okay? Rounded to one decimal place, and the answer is 1.7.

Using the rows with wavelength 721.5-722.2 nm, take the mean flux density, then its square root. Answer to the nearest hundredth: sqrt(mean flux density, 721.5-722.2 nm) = 6.48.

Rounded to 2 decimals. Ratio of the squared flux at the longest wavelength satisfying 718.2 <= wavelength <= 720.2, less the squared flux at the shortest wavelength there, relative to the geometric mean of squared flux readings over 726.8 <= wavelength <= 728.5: -0.01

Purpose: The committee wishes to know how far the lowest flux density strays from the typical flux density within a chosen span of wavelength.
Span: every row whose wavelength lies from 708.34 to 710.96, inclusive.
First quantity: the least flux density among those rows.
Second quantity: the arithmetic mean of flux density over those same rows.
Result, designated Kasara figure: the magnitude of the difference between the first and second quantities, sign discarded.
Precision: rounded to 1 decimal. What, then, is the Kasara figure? 1.7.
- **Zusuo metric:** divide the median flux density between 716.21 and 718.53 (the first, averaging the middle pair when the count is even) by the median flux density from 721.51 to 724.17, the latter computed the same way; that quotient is 1.004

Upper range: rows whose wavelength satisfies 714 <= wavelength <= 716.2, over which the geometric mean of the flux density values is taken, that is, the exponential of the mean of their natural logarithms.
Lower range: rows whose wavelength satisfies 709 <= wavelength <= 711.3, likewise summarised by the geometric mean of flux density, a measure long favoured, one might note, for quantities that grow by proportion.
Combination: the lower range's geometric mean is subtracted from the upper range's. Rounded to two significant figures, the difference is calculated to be -1.4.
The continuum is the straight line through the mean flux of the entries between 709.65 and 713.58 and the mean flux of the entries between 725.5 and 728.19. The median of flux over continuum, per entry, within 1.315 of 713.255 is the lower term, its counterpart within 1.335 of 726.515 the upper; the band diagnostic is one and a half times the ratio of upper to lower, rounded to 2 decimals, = 1.56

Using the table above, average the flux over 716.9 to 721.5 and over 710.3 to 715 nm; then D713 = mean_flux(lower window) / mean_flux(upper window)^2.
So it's 0.0240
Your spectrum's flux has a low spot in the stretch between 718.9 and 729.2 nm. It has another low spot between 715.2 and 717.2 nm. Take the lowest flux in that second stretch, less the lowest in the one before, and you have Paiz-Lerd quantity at 3.9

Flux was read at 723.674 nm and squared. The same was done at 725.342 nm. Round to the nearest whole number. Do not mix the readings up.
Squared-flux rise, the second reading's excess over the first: -440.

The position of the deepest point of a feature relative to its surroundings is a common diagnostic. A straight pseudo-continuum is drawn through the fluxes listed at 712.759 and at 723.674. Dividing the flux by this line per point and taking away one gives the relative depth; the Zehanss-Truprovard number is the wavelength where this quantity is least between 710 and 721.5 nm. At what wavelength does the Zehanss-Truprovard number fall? 713.744 nm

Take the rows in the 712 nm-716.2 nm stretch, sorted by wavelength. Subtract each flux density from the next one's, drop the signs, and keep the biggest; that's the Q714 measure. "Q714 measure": 1.73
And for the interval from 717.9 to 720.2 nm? 1.96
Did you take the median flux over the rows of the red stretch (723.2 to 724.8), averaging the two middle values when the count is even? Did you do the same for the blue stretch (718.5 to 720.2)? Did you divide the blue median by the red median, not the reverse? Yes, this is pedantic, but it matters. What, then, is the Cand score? 1.00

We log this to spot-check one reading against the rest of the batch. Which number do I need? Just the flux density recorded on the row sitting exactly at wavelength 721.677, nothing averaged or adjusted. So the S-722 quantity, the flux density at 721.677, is 41.82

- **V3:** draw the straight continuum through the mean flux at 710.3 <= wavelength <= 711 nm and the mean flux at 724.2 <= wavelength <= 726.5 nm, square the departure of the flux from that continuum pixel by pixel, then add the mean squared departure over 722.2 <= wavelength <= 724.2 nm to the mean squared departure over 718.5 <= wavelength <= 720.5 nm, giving 4.1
